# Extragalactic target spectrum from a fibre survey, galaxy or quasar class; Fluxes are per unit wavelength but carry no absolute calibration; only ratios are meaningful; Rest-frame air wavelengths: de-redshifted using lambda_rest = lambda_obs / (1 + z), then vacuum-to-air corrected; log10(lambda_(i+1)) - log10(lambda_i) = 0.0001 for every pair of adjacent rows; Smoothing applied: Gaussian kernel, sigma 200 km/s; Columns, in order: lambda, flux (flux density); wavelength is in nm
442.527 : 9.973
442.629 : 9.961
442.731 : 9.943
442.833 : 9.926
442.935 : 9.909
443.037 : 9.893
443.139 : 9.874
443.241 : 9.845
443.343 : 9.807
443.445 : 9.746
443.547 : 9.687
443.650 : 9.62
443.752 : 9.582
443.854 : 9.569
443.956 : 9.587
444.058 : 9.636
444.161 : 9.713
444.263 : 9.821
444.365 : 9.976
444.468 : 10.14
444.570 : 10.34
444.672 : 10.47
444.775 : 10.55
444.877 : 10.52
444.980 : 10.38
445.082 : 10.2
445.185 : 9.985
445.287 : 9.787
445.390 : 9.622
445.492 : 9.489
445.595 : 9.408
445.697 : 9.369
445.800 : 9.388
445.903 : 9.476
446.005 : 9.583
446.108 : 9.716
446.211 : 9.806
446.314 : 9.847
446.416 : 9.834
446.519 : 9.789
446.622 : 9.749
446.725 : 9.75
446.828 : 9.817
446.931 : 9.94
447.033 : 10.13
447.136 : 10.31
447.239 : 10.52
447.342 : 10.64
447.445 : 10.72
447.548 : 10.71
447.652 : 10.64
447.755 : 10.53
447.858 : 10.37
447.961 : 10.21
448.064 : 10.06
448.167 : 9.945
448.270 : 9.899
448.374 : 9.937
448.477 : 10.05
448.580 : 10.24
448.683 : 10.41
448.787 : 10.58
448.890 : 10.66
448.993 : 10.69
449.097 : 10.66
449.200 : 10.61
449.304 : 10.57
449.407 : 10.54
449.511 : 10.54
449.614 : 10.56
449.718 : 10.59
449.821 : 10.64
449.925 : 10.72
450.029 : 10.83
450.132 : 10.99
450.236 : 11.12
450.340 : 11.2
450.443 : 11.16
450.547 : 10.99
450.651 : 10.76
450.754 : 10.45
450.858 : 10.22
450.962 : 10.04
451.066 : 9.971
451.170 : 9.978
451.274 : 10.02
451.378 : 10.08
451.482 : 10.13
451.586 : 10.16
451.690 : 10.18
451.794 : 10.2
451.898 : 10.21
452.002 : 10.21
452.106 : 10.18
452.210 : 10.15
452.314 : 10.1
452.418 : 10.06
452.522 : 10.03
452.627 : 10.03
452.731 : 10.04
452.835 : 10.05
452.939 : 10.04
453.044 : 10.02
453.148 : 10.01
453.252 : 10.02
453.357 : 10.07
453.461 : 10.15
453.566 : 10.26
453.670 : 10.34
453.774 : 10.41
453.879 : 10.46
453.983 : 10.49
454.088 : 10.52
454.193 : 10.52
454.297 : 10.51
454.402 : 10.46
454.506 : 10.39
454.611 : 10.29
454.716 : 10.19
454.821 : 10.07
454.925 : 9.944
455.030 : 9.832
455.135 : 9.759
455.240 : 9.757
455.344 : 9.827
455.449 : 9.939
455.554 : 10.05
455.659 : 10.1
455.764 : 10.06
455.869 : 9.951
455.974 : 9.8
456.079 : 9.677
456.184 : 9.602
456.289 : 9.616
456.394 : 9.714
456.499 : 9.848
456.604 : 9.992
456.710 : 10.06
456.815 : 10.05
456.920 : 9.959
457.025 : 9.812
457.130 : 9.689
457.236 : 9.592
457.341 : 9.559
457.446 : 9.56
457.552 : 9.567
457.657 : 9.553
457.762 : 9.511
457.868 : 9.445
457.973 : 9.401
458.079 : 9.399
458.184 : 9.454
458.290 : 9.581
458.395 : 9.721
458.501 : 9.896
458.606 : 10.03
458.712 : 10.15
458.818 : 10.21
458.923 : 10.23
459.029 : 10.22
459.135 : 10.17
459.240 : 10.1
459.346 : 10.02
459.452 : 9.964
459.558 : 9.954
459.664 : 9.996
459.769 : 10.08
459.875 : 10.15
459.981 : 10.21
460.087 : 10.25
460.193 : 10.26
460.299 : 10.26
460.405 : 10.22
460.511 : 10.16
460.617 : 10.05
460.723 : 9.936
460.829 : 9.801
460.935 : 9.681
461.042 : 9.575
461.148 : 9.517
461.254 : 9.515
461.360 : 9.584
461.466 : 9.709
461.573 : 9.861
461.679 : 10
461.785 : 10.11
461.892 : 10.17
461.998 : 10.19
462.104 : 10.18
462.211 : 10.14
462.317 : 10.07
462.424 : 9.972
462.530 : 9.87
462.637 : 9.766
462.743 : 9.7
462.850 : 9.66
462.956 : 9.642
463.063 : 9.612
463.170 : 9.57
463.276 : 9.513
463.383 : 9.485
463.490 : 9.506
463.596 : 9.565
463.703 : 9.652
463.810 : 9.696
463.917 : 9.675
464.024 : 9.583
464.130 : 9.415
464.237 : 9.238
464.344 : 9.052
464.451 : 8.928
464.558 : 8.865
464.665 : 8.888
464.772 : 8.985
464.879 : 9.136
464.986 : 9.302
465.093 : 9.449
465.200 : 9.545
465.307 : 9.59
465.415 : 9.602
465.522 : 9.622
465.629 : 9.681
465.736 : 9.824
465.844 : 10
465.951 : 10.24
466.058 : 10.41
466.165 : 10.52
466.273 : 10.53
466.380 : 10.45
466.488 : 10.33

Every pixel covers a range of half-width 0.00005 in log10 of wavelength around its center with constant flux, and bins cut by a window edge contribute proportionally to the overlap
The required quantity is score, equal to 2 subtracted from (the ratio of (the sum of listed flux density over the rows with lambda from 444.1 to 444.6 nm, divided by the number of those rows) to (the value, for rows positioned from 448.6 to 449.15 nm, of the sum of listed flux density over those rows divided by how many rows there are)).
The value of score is -1.06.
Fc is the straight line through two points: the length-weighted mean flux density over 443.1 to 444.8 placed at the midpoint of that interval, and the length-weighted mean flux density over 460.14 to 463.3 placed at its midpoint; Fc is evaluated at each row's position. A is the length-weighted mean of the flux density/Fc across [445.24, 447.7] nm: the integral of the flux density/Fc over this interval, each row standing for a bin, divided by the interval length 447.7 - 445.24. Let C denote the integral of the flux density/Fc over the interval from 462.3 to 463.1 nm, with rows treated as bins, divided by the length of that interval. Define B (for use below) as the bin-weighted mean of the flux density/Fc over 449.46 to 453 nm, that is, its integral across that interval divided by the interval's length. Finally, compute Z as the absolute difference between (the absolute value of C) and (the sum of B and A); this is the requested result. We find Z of 1.07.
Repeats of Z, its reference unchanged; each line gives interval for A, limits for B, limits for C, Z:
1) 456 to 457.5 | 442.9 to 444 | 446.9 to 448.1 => 0.92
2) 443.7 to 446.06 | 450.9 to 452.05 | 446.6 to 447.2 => 1.01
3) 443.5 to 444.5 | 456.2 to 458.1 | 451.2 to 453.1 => 0.94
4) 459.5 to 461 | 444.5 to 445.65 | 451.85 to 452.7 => 1.01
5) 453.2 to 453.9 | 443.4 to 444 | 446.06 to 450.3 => 0.96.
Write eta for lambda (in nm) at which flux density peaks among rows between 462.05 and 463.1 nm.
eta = 462.104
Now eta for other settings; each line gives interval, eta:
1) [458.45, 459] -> 458.923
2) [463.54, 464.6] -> 463.810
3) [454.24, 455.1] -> 454.297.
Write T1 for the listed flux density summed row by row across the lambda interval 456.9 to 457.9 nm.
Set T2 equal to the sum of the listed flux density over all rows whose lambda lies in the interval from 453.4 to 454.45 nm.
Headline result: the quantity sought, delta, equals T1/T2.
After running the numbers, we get 0.92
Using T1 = 96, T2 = 104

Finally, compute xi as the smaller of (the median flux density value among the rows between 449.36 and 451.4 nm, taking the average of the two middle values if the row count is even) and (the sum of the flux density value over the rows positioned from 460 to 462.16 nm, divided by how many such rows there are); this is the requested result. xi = 10.0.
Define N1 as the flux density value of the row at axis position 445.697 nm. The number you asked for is 9.369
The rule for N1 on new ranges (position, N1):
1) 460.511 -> 10.16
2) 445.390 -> 9.622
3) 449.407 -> 10.54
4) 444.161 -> 9.713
